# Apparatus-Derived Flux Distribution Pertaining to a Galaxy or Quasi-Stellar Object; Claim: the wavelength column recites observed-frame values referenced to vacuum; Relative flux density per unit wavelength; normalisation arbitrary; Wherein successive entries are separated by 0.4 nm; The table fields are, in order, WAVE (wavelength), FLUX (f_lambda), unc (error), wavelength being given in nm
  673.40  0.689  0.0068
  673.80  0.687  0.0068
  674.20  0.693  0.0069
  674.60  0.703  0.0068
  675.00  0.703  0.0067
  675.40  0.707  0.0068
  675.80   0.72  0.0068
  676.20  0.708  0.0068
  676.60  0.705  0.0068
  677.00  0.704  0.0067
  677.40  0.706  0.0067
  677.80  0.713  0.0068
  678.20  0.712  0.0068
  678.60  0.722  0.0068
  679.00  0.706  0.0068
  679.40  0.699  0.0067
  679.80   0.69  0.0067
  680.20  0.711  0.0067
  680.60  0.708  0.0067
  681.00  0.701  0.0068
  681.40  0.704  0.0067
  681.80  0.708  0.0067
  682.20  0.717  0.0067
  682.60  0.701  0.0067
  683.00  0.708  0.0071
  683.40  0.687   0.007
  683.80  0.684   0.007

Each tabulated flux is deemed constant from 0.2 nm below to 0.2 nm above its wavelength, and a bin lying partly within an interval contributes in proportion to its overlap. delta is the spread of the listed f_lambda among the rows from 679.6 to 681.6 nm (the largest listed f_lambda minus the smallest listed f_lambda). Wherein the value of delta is 0.021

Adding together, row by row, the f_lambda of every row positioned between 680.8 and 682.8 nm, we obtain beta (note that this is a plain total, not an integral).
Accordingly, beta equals 3.5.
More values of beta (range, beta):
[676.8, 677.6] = 1.4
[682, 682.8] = 1.4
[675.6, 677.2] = 2.8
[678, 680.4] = 4.2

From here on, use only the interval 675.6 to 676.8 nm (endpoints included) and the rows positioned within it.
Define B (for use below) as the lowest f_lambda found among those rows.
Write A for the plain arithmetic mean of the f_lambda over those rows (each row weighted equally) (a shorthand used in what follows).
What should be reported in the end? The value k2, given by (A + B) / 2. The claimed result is 0.708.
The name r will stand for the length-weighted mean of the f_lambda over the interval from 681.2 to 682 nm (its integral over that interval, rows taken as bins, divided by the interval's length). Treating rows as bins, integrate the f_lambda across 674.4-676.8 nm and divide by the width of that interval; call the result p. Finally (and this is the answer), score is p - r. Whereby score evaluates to 0.0017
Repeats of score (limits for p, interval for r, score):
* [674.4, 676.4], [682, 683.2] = -0.0005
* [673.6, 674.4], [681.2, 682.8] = -0.0175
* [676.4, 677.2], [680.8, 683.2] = -0.0020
